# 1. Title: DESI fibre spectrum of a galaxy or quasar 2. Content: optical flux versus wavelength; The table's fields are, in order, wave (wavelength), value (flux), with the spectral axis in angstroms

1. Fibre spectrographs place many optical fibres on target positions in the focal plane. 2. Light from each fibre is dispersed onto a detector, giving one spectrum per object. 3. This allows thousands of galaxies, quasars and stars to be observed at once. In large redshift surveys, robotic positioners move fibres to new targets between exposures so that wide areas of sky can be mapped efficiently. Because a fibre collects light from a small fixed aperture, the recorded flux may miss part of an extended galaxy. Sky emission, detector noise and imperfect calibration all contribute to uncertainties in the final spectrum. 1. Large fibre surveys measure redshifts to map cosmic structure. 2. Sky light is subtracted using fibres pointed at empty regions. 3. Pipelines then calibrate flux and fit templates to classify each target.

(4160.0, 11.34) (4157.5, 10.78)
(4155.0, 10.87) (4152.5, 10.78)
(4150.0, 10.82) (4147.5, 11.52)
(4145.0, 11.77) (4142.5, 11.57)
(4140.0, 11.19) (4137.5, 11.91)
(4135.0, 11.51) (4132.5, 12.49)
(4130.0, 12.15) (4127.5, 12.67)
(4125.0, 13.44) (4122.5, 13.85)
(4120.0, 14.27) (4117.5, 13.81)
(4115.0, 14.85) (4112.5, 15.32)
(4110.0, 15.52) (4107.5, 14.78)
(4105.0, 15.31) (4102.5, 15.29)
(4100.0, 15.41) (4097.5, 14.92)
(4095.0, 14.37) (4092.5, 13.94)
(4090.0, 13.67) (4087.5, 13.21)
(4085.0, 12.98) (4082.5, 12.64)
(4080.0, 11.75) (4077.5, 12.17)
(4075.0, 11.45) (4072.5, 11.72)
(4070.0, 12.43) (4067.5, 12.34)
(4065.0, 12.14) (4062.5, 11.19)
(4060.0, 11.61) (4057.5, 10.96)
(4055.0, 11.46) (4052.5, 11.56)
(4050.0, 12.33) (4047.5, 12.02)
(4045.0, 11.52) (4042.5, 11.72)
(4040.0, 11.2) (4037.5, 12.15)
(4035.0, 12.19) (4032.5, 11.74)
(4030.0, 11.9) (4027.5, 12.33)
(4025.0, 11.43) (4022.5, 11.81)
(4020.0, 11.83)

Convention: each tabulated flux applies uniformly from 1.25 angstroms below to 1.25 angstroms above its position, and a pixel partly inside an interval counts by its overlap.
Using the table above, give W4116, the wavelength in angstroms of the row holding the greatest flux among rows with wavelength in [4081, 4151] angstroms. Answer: 4110.0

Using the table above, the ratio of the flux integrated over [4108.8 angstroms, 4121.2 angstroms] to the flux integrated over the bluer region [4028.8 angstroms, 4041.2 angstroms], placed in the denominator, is 1.2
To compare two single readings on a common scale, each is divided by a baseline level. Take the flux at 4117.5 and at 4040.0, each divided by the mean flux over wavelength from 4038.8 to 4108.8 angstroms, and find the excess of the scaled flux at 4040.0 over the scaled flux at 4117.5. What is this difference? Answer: -0.21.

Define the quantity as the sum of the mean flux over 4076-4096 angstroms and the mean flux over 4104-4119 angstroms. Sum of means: 28.0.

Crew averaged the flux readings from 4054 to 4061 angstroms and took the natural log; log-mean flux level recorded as 2.43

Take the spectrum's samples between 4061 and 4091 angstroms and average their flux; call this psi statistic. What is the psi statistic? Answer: 12.3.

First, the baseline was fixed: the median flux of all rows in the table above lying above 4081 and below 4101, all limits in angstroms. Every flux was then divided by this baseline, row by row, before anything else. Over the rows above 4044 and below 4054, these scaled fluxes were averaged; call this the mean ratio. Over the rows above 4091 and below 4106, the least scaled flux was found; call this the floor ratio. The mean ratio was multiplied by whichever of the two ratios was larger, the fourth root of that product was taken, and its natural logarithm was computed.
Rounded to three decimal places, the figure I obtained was -0.036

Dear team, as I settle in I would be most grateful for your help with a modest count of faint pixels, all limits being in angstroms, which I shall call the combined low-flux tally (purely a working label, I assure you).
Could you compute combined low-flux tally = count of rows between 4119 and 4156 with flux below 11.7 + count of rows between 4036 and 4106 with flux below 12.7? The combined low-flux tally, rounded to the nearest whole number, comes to 26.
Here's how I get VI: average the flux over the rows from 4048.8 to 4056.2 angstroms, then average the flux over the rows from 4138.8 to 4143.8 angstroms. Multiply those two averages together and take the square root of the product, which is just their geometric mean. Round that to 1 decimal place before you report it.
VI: 11.6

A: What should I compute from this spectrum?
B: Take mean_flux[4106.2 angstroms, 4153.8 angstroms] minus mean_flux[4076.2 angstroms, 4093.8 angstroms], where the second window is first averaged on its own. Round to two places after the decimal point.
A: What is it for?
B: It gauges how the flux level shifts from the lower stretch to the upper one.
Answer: -0.05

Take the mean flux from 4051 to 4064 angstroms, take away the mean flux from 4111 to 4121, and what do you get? -3.2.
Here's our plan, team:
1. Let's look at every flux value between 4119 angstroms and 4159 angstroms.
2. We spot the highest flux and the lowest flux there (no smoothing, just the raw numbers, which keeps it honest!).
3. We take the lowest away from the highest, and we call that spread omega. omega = 3.5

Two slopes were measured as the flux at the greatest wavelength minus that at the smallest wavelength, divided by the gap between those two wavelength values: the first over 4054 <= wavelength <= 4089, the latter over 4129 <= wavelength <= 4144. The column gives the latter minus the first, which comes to -0.10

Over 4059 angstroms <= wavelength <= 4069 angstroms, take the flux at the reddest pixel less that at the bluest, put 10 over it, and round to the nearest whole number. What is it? 14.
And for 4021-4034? -143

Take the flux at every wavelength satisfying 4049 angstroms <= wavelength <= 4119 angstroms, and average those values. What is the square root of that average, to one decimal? 3.6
